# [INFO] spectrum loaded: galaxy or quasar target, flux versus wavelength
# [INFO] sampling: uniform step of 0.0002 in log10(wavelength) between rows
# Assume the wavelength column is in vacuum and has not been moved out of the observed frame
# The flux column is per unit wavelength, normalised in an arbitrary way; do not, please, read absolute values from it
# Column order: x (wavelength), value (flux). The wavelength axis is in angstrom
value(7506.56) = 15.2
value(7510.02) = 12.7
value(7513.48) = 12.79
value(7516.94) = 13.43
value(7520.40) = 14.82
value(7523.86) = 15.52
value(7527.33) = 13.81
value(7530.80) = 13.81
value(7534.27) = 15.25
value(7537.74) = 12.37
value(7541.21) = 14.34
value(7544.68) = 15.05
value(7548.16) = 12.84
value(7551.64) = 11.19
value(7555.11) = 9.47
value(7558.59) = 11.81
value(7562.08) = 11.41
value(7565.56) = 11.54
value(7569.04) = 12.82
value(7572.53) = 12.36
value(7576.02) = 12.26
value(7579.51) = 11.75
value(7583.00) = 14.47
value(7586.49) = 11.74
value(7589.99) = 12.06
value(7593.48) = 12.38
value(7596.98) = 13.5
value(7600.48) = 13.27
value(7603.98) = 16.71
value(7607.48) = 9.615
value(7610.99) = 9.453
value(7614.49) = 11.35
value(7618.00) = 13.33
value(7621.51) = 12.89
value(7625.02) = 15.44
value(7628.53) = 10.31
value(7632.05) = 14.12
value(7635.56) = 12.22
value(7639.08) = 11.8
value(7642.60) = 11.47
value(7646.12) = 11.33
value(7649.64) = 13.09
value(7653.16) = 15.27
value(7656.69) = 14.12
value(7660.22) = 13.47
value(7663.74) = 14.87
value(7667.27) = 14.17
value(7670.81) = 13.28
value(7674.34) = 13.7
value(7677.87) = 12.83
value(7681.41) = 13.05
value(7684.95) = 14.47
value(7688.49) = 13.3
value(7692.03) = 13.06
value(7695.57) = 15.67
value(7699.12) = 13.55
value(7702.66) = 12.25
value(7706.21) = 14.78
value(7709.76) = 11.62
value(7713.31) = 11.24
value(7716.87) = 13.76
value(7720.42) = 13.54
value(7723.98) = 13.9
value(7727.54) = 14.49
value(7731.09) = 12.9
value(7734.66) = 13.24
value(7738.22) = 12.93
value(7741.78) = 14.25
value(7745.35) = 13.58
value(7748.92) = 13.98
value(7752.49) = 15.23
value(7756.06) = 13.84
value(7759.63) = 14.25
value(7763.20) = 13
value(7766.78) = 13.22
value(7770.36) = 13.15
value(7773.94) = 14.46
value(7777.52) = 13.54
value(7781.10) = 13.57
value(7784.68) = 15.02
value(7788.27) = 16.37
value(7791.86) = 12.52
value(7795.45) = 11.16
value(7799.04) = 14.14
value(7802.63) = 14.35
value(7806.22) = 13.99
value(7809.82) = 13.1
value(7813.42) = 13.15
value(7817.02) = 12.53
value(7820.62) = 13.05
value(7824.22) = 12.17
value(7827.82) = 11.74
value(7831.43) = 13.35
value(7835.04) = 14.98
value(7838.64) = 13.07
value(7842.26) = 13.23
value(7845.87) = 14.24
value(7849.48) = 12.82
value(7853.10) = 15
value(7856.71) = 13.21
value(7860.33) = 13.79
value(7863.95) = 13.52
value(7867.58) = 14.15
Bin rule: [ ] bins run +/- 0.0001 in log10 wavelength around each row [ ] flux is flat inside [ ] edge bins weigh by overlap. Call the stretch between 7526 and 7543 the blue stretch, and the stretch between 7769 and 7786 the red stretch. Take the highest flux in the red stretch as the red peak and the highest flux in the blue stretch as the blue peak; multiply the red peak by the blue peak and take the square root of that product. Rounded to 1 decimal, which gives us 15.1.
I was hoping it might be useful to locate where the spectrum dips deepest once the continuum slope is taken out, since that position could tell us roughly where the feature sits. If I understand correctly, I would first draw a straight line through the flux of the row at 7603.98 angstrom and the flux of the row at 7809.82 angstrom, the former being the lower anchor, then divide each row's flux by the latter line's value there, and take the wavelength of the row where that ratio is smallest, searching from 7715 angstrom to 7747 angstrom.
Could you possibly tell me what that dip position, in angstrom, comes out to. 7731.09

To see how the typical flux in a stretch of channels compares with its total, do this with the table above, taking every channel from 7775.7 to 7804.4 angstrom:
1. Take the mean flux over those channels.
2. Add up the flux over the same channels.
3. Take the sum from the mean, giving -97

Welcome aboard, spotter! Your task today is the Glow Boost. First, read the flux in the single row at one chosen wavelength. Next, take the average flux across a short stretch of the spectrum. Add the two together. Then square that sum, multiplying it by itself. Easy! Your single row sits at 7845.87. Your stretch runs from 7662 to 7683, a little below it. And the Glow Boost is 778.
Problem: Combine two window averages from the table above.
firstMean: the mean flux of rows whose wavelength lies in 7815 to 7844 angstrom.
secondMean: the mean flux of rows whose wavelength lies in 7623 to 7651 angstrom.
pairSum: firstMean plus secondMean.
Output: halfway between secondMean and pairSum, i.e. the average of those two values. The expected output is 19.0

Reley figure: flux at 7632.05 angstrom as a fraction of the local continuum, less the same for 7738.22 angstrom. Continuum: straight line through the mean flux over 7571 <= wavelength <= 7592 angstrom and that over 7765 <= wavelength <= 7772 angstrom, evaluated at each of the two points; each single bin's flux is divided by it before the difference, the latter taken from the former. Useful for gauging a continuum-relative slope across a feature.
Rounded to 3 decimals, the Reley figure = 0.127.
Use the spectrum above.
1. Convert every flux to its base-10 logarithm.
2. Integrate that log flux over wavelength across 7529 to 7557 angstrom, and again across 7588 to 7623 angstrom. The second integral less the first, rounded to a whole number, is 7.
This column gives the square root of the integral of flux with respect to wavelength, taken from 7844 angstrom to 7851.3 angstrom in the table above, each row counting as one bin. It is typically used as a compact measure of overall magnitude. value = 9.9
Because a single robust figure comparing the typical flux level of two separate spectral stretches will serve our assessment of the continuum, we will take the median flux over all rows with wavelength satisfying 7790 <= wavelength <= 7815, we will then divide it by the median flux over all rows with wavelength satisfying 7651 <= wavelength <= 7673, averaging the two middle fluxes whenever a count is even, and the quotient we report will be 0.930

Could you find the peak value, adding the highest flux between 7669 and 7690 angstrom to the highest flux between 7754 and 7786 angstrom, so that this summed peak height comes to 29.5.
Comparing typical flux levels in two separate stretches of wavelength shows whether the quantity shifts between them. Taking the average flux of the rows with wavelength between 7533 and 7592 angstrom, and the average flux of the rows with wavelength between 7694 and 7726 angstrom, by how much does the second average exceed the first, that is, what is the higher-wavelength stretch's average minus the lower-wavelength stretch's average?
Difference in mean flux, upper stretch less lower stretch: 0.9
